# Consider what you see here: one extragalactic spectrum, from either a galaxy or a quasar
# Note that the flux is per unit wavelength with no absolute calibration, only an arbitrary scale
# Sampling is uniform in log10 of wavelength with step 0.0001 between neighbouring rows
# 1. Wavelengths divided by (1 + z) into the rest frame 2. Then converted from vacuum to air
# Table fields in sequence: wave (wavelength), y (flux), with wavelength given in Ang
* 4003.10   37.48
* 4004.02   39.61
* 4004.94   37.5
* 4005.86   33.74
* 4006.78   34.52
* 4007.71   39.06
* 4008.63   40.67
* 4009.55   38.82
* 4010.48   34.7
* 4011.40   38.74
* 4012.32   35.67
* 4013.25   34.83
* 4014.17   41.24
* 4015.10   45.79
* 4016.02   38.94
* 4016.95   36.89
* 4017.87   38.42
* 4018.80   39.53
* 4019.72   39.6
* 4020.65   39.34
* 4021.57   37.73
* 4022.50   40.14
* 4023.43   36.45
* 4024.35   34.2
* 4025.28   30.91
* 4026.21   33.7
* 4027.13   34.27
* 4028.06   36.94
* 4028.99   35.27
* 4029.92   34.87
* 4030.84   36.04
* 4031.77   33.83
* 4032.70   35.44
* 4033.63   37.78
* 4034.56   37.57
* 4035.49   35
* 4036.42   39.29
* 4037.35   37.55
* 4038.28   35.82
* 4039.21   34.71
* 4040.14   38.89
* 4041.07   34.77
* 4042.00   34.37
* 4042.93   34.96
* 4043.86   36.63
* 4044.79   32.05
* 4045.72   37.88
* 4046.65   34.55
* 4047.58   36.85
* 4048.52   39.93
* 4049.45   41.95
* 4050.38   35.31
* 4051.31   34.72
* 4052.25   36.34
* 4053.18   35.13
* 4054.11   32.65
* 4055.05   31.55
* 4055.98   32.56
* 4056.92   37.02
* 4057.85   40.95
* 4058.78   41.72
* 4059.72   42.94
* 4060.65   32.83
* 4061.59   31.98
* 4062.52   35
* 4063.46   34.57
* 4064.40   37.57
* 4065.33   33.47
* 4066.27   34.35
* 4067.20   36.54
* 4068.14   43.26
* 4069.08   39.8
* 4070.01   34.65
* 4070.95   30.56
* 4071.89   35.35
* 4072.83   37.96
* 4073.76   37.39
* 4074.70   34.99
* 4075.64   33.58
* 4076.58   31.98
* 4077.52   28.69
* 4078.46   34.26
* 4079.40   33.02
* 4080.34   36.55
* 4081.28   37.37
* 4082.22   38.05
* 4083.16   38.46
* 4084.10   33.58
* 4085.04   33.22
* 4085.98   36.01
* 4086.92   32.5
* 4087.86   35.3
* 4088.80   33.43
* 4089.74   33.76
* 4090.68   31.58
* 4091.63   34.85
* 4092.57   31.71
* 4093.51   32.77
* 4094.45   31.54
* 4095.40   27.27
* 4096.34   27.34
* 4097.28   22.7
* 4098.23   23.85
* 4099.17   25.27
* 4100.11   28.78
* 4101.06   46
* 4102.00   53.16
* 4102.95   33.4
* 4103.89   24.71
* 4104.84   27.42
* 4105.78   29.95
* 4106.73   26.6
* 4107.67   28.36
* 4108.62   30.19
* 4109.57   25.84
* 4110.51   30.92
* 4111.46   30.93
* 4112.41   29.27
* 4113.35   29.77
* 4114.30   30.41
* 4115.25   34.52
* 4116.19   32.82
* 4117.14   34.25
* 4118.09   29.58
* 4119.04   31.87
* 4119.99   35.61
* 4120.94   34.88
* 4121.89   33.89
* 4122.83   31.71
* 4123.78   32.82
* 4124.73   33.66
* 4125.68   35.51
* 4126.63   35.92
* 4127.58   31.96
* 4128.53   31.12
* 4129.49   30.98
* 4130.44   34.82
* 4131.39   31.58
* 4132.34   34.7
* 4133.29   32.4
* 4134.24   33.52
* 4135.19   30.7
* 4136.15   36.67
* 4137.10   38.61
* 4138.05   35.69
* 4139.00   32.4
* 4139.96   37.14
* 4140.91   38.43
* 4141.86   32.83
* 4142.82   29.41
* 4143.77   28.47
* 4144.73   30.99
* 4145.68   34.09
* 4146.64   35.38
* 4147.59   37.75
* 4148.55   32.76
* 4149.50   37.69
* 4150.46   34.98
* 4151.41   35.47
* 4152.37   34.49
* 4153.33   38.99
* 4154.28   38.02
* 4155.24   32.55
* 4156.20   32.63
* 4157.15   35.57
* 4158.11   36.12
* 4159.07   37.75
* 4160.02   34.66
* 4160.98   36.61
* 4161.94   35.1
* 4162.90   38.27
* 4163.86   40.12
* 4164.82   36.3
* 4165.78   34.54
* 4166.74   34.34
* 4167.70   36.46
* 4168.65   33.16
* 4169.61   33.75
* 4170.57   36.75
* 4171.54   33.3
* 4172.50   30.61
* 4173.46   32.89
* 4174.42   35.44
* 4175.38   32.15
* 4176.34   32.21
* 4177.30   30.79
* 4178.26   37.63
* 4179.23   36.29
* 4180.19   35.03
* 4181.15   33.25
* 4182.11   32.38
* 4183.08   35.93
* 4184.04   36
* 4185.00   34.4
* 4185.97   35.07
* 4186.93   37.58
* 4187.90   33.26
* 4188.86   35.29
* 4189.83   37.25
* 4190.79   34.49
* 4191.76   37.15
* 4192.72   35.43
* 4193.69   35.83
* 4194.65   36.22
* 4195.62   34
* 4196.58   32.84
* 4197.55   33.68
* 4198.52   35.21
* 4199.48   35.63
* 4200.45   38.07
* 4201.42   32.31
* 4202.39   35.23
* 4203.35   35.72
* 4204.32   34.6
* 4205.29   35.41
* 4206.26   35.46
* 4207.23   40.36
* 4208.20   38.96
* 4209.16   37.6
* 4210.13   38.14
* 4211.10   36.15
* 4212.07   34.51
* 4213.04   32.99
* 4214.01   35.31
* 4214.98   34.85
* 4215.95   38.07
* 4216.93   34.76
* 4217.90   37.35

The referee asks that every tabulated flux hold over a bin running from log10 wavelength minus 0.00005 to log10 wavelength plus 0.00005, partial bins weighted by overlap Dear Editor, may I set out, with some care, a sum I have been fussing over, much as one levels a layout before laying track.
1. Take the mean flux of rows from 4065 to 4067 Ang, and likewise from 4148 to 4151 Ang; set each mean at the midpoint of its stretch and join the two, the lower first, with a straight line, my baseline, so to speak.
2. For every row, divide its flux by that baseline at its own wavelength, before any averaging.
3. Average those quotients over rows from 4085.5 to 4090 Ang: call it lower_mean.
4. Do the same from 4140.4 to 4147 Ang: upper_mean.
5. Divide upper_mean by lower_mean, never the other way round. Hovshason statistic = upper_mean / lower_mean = 0.94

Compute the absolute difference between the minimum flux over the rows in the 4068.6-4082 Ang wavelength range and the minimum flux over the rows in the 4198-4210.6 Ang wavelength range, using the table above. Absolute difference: 3.6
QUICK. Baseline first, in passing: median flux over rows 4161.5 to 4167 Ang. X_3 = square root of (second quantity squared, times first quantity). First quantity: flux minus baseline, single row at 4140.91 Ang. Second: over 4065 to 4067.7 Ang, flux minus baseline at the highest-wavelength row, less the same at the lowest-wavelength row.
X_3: 5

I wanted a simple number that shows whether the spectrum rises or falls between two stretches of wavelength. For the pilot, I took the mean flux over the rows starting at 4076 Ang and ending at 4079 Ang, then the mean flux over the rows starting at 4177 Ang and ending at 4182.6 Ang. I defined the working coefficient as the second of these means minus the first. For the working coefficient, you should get 2.6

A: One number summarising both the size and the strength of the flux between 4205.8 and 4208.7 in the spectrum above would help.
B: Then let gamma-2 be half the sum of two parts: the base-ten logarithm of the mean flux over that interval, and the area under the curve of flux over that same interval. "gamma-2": 56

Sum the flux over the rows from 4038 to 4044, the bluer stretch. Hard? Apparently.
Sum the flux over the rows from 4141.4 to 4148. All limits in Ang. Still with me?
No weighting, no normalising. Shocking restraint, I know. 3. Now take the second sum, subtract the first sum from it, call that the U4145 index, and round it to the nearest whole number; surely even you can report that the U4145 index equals -21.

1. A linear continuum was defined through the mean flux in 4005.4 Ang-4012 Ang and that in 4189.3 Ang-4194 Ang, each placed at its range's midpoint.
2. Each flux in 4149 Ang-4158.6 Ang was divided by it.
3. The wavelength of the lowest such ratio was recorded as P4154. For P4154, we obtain 4155.24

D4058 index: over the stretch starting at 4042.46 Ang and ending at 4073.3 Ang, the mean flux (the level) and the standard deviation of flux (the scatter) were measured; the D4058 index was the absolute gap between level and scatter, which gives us 32.8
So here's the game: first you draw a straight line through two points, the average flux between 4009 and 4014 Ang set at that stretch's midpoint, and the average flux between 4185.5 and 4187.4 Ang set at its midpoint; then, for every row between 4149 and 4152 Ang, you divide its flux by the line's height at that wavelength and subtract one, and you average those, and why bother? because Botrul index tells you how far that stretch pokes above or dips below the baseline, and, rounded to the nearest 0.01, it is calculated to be -0.01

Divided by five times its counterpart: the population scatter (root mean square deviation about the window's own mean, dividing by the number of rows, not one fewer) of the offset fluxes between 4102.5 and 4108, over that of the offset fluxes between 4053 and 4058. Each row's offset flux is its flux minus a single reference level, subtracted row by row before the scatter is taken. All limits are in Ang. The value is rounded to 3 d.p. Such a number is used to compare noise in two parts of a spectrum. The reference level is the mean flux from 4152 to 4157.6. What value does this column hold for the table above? 0.170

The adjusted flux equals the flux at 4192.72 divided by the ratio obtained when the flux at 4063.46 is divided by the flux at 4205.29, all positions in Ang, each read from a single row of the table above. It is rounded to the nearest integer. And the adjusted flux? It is 36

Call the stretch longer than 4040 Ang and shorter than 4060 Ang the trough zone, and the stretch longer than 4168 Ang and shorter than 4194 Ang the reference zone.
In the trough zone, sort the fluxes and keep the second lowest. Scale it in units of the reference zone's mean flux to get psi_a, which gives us 0.93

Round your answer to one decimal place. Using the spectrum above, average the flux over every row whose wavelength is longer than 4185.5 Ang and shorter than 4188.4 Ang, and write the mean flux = 35.3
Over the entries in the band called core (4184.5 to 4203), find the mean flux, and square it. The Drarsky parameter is 1240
